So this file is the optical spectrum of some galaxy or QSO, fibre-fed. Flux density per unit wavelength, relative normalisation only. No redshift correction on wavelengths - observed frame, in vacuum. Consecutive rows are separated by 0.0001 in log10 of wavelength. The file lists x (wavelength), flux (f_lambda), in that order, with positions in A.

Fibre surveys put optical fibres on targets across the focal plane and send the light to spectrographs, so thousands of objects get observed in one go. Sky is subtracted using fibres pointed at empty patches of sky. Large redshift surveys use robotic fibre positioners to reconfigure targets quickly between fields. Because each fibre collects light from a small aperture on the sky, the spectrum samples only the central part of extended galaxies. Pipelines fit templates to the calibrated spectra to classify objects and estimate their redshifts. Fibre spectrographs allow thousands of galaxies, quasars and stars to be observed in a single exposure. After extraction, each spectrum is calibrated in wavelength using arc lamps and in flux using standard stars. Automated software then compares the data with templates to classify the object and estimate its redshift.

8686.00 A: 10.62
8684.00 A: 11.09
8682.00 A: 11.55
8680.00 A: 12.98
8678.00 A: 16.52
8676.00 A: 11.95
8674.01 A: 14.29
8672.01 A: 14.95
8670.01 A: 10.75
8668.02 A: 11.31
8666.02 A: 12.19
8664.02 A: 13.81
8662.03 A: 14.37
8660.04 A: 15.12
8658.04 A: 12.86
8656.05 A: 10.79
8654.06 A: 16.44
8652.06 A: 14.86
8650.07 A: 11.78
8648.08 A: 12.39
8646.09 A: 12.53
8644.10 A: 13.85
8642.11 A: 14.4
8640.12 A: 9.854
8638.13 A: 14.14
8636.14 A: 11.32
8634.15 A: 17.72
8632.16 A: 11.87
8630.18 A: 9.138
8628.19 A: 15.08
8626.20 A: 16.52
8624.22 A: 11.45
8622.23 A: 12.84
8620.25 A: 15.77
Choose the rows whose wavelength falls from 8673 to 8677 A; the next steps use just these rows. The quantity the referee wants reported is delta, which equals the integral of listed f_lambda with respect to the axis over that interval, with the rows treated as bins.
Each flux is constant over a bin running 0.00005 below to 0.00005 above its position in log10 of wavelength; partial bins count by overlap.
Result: 52.5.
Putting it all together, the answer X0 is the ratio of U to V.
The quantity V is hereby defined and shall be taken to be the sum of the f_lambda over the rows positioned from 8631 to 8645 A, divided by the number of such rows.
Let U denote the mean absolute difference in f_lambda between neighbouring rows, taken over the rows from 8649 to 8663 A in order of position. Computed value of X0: 0.19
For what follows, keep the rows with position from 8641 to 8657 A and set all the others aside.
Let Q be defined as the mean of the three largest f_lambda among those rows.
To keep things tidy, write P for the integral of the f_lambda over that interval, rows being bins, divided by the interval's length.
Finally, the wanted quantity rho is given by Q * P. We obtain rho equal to 204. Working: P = 13.4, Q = 15.2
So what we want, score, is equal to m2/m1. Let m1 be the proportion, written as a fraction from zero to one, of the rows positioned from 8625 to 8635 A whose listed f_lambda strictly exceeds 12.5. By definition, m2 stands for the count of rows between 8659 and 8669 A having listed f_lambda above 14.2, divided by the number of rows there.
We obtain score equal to 0.7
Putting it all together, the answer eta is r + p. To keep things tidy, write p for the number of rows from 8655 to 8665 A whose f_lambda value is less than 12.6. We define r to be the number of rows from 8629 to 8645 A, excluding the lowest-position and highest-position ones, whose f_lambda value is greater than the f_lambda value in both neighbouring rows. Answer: 4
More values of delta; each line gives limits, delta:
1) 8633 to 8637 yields 58.0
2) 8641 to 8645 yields 56.0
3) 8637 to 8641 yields 48.1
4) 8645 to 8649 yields 50.0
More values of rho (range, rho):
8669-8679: 209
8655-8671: 183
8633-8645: 208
